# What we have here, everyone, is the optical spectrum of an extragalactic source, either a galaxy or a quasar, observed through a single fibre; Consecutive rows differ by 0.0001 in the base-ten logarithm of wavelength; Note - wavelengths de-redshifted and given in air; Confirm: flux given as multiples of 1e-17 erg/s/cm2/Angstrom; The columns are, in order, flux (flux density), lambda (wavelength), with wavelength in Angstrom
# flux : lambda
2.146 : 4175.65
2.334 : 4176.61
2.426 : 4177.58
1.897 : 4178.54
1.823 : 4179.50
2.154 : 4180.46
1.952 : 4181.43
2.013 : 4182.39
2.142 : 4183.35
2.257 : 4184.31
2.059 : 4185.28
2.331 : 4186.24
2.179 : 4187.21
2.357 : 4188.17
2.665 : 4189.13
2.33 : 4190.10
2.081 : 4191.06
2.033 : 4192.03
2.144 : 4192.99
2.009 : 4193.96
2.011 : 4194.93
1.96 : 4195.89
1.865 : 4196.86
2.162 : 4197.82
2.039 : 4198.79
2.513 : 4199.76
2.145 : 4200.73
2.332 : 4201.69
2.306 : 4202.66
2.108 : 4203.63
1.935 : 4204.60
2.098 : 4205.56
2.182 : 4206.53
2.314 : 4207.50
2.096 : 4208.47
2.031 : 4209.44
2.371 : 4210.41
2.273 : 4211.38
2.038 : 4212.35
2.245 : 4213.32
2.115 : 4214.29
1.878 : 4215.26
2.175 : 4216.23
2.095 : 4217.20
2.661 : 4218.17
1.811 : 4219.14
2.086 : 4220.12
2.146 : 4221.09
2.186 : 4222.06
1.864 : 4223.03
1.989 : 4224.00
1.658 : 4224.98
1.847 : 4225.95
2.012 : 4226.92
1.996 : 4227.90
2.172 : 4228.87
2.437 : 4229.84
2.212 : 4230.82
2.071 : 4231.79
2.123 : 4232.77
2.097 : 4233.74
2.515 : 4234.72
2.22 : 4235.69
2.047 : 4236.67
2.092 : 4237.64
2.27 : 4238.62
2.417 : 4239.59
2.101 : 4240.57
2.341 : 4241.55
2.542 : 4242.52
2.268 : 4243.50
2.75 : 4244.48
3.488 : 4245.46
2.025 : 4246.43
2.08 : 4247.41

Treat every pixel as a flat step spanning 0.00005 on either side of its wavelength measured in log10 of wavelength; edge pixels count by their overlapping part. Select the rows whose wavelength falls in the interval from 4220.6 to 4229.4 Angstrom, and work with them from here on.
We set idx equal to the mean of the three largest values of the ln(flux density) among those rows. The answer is 0.77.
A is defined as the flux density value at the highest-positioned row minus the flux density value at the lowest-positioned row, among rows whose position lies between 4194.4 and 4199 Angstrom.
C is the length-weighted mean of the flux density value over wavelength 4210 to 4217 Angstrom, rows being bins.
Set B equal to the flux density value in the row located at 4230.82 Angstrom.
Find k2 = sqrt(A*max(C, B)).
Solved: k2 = 0.25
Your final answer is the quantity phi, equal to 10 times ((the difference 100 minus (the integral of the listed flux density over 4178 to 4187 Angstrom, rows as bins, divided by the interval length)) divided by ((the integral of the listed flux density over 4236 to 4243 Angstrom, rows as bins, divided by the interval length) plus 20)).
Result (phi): 44.0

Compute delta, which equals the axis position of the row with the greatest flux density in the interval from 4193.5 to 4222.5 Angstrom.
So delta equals 4218.17 Angstrom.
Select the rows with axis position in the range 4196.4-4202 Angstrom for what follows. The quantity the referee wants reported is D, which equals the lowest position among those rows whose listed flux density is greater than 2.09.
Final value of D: 4197.82 Angstrom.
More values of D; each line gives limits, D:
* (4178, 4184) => 4180.46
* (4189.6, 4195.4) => 4190.10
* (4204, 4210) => 4205.56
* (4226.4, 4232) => 4228.87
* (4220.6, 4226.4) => 4221.09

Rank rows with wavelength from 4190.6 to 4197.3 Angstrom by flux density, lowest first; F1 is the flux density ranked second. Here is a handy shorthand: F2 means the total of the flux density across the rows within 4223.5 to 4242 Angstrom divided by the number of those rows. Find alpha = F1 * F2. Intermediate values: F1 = 1.96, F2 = 2.14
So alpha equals 4.19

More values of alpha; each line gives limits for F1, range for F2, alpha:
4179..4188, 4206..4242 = 4.18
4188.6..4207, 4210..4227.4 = 4.03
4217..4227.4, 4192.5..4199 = 3.67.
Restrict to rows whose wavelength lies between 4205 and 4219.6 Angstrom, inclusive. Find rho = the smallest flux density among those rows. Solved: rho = 1.811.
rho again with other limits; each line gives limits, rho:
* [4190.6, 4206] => 1.865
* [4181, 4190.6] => 1.952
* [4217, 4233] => 1.658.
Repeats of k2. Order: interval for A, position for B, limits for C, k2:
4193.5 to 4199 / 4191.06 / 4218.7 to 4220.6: 0.25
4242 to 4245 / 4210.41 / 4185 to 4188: 0.70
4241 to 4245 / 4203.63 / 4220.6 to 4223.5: 0.93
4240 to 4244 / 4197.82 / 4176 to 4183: 0.60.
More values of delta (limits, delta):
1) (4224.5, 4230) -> 4229.84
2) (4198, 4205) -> 4199.76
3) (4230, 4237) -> 4234.72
